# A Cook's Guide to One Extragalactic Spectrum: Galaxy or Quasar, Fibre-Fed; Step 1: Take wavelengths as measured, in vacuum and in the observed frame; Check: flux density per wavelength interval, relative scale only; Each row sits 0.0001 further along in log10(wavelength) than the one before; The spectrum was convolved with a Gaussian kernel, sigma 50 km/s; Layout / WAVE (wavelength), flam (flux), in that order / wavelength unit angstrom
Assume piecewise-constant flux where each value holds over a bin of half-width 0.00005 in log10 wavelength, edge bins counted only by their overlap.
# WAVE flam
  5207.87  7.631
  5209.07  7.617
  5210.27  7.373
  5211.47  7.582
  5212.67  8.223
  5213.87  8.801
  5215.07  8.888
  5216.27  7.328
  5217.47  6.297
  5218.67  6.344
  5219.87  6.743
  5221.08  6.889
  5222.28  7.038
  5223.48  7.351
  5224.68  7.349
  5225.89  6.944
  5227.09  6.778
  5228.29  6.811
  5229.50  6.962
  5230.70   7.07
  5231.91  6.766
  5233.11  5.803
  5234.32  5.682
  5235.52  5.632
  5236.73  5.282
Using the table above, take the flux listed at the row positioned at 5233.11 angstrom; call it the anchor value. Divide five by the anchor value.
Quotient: 0.862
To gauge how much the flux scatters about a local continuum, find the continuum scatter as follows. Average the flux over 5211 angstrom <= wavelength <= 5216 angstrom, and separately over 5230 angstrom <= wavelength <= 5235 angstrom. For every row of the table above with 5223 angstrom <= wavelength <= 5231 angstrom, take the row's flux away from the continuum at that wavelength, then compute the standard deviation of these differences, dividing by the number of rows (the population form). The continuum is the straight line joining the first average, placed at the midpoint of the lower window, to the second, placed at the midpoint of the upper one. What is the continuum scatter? 0.2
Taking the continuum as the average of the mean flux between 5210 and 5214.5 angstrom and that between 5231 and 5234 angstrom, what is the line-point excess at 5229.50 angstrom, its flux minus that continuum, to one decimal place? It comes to -0.2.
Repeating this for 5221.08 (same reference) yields -0.3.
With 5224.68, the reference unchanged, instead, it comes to 0.2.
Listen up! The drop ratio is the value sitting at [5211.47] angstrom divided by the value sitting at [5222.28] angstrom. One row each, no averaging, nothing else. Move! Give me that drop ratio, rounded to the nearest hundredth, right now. 1.08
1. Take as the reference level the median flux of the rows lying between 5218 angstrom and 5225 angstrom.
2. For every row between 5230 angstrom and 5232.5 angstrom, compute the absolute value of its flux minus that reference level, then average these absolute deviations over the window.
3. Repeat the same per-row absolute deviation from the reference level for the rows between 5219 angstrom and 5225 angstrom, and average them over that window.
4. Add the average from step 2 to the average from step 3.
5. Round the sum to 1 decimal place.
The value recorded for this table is 0.4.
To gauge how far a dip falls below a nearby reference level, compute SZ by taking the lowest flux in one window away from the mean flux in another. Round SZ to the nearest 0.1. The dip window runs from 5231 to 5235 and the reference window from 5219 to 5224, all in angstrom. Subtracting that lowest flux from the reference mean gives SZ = 1.3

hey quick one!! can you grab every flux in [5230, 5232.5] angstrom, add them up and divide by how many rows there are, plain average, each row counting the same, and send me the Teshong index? 6.92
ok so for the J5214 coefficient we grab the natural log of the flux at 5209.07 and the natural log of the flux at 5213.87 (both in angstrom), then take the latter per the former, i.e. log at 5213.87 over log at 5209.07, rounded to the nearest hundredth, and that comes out 1.07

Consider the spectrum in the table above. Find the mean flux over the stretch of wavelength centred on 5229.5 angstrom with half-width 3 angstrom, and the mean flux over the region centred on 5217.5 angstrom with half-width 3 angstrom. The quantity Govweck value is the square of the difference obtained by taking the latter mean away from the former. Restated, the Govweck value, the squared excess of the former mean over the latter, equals 0.1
